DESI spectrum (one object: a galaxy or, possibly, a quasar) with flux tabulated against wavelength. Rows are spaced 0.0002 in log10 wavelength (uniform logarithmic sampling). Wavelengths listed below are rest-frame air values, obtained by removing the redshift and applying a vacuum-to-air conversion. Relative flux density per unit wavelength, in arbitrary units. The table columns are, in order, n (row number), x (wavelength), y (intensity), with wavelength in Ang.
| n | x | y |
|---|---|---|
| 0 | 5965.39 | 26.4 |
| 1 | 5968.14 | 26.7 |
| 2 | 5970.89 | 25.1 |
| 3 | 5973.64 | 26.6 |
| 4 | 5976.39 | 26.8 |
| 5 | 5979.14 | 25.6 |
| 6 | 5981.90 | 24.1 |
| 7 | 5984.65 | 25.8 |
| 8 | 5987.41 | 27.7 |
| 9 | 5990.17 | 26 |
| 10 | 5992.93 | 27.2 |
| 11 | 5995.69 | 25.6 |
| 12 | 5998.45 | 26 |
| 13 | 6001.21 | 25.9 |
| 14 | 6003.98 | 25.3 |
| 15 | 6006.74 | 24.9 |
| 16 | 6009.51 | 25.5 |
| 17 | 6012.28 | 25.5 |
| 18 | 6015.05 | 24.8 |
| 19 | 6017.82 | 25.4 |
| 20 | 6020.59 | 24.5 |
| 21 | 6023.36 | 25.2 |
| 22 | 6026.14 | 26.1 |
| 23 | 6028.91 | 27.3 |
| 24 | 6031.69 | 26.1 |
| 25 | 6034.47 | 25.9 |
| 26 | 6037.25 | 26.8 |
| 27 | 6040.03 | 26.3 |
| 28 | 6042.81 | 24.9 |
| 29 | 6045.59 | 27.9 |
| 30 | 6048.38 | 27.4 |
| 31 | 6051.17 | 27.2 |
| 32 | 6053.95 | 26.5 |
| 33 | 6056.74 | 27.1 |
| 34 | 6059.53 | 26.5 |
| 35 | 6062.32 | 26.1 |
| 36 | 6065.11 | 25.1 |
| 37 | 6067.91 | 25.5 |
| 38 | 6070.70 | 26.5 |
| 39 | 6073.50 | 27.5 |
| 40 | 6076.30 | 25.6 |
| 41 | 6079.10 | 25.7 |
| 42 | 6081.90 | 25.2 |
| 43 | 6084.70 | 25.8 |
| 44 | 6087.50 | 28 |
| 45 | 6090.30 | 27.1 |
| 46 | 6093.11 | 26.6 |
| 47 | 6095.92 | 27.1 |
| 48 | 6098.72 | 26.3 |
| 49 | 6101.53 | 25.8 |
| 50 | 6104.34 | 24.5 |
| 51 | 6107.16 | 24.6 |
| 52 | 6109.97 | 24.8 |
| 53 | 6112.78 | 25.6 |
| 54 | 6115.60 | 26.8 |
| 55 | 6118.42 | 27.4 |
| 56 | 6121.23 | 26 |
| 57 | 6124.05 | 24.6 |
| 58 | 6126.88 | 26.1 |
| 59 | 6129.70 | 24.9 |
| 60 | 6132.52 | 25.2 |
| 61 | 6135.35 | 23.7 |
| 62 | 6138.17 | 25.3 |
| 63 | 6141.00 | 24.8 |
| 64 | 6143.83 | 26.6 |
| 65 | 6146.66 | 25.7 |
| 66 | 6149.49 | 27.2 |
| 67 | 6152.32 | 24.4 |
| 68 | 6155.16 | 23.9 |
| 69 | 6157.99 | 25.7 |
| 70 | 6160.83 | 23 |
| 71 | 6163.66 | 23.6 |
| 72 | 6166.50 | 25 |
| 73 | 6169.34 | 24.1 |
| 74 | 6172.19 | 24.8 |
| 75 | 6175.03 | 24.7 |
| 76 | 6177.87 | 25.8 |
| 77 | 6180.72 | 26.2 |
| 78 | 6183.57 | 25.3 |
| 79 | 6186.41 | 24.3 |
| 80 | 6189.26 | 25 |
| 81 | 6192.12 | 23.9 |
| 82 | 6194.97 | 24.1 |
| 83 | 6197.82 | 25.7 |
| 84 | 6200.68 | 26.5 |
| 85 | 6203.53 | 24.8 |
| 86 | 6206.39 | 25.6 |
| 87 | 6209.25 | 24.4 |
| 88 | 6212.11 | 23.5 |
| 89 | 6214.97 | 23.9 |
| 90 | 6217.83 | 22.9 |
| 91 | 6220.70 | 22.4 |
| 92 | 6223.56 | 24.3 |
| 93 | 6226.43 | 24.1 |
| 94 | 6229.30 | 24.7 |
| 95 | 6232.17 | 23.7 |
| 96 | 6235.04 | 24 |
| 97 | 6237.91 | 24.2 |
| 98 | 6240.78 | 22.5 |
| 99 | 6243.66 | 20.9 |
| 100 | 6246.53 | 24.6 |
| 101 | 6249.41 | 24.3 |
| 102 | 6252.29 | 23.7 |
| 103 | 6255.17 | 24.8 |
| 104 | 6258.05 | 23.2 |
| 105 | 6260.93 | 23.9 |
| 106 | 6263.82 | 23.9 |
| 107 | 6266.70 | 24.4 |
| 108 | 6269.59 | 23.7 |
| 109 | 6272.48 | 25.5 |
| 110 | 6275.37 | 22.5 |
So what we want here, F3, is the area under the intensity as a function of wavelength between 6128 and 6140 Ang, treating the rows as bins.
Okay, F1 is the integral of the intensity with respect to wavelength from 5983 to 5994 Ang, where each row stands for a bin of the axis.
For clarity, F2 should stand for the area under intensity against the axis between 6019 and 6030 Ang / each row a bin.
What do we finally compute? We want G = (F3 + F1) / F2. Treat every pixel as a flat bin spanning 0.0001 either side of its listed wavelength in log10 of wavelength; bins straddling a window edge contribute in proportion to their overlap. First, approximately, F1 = 293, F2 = 283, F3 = 298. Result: 2.08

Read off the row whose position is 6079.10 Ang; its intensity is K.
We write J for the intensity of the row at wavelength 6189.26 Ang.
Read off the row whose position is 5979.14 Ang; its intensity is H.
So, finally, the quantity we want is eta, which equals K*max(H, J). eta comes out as 658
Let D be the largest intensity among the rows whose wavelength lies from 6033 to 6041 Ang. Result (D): 26.8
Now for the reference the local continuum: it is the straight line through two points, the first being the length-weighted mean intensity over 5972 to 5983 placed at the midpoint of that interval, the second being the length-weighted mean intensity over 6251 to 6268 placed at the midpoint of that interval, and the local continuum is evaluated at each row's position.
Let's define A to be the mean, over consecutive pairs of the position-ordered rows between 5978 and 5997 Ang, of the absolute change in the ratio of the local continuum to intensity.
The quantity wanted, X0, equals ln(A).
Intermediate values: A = 0.061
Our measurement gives -2.80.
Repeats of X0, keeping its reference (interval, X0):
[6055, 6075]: -3.61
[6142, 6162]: -2.72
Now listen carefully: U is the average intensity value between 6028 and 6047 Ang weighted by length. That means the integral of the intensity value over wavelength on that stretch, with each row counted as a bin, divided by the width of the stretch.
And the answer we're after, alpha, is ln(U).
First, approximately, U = 26.43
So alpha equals 3.27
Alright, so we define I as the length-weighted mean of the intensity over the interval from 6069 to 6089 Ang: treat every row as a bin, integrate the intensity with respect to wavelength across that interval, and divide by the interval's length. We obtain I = 26.3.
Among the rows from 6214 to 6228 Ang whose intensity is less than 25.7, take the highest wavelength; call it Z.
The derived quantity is 6226.43 Ang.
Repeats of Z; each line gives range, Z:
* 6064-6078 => 6076.30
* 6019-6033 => 6023.36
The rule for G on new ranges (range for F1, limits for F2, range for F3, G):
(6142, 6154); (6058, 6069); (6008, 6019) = 2.07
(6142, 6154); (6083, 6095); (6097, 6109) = 1.91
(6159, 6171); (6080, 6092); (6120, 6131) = 1.78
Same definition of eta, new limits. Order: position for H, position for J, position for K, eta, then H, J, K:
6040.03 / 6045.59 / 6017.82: 709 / 26.3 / 27.9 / 25.4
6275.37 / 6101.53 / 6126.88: 673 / 22.5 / 25.8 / 26.1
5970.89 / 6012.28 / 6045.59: 711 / 25.1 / 25.5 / 27.9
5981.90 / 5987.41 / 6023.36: 698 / 24.1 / 27.7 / 25.2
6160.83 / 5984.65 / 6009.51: 658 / 23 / 25.8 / 25.5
